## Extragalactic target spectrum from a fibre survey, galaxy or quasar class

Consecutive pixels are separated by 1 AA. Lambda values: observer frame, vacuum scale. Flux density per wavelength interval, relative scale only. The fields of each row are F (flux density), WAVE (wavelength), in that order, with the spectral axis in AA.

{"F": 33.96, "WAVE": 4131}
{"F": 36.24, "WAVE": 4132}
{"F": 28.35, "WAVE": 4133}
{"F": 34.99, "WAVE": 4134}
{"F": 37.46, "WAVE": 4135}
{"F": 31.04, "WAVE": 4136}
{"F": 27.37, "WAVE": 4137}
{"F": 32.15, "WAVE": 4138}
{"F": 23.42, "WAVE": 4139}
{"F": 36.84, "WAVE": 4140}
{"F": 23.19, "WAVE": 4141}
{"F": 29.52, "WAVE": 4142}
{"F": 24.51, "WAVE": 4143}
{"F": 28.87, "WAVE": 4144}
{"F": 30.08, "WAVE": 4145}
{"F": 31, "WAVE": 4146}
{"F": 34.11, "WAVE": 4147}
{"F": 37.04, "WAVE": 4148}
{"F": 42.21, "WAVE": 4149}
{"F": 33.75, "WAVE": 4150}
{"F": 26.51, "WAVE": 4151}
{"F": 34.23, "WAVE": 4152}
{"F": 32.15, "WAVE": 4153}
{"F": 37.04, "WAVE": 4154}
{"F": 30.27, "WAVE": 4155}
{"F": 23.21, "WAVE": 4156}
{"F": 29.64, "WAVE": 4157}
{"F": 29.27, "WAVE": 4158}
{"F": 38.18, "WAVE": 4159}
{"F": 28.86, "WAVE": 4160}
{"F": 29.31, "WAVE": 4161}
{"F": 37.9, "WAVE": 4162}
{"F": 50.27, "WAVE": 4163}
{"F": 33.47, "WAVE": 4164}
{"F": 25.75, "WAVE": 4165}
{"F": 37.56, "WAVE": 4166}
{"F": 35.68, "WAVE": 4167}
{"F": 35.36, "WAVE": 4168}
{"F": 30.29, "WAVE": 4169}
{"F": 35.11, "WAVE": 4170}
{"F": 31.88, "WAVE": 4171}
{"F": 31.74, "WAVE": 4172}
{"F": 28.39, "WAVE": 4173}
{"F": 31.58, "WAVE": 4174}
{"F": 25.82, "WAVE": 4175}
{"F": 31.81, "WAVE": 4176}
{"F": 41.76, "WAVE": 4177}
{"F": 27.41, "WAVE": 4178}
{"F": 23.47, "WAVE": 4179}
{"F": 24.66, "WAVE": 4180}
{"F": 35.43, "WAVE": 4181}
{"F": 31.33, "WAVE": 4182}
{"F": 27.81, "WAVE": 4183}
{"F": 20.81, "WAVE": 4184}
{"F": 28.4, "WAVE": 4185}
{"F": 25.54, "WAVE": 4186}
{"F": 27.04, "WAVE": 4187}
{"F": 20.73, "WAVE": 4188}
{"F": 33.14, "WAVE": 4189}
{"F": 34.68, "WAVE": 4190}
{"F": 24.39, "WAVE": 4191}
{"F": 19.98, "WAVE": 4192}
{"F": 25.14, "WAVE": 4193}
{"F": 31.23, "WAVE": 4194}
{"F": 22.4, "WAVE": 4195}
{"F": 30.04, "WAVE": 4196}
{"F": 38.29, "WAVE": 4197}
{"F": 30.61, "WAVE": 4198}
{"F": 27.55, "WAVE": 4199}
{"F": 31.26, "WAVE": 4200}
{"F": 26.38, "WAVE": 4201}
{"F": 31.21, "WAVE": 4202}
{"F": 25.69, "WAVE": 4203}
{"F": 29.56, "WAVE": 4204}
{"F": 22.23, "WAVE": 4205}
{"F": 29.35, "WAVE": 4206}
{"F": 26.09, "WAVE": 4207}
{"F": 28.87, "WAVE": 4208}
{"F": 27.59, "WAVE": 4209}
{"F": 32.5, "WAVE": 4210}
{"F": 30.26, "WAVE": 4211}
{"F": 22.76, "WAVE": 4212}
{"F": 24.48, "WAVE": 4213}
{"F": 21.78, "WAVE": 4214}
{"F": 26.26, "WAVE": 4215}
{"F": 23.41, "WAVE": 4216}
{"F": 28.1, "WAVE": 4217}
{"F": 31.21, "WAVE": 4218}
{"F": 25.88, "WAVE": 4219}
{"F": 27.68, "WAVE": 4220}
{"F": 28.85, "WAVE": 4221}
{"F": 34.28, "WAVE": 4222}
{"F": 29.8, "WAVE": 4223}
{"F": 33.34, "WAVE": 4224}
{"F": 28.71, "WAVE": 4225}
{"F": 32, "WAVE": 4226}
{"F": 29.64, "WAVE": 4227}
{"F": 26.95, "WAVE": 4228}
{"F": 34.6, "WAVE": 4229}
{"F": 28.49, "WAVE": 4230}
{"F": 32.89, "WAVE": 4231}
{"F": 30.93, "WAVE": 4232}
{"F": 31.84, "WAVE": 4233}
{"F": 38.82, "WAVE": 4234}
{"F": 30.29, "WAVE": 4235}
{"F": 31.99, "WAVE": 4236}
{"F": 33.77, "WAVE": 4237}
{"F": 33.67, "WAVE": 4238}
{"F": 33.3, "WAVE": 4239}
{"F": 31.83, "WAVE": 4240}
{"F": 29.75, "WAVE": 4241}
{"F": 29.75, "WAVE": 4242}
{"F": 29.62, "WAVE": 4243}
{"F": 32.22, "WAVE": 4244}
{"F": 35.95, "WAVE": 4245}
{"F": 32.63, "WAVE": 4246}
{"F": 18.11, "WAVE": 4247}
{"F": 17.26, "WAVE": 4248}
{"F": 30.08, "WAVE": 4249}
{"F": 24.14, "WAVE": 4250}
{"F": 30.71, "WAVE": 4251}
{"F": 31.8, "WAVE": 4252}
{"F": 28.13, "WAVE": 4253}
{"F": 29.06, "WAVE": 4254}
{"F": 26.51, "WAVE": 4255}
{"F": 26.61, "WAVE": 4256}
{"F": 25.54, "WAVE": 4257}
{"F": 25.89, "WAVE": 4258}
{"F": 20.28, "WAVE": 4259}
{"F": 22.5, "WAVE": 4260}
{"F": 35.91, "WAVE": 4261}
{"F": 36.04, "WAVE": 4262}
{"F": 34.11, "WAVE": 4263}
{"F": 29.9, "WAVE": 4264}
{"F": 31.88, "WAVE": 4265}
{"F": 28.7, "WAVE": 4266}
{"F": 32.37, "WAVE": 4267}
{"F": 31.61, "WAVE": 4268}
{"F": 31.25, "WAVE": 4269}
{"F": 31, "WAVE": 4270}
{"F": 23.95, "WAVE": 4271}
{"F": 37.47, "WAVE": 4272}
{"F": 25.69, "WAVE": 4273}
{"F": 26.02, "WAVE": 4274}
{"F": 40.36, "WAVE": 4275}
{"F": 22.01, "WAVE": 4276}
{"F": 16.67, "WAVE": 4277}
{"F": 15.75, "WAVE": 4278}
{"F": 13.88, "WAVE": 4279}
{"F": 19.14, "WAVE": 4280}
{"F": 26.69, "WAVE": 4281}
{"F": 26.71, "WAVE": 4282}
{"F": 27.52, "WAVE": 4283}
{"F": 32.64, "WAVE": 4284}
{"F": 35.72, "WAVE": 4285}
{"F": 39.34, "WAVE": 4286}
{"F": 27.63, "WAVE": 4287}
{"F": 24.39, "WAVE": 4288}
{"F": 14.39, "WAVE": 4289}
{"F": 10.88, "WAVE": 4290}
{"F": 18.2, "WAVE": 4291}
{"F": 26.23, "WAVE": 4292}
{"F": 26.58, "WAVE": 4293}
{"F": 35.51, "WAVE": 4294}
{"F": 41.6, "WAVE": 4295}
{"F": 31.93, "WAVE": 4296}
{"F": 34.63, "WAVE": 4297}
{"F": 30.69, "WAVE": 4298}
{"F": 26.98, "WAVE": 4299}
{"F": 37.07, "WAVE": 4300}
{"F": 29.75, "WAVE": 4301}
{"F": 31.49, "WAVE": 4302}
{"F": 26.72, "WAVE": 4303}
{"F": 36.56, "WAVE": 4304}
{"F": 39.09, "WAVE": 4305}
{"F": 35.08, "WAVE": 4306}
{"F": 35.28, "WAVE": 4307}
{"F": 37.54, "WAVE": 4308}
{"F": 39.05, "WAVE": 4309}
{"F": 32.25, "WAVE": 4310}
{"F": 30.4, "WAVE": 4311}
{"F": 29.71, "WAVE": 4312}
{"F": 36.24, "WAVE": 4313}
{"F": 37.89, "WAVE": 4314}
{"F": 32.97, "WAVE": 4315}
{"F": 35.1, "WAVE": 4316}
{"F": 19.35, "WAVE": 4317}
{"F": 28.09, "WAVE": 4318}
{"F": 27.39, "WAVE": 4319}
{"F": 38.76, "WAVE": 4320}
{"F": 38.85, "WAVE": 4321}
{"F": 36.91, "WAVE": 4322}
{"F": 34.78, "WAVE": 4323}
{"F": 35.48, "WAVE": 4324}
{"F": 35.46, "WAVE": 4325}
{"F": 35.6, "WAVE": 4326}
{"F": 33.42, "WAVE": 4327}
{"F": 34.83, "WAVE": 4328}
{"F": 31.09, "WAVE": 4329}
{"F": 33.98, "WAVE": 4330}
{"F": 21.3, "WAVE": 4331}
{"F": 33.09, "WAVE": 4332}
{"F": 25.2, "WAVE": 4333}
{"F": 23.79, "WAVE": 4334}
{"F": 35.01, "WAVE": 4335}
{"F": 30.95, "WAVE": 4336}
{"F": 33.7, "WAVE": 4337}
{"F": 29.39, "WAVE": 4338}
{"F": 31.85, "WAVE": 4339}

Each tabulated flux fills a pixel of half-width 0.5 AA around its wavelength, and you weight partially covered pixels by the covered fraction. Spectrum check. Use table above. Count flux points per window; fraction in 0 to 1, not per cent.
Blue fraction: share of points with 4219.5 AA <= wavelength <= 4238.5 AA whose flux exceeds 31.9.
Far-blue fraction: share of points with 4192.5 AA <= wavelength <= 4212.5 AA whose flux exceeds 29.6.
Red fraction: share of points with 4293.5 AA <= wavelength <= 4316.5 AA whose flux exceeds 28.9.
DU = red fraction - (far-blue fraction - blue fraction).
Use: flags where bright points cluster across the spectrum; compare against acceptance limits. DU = 0.99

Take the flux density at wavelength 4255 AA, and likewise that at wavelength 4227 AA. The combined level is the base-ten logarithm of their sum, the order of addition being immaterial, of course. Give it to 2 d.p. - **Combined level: 1.75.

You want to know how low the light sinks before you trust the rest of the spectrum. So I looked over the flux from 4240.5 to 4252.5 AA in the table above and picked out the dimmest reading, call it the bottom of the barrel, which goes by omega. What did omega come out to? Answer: 17.26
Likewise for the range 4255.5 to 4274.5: 20.28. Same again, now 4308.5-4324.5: 19.35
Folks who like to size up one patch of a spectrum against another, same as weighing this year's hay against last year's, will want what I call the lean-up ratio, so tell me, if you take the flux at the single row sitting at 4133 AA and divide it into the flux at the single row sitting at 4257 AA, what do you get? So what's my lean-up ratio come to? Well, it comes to 0.90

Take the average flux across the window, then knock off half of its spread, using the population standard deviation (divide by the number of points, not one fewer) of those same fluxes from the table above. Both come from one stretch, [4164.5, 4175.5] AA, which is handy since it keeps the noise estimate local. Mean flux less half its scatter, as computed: 29.8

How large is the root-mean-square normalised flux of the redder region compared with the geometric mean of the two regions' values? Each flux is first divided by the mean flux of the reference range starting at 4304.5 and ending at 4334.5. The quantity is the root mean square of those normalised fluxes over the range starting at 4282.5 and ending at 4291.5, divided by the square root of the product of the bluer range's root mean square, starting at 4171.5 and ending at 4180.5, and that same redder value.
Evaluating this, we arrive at 0.95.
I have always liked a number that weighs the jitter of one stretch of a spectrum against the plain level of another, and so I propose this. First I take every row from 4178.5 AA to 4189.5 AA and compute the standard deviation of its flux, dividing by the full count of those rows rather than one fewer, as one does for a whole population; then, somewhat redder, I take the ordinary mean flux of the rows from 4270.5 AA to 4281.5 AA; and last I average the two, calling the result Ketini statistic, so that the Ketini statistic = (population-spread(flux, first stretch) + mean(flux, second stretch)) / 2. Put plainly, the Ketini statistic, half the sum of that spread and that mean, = 14.4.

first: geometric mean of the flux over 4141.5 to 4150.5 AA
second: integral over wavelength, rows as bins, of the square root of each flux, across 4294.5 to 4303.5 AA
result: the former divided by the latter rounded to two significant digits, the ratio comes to 0.63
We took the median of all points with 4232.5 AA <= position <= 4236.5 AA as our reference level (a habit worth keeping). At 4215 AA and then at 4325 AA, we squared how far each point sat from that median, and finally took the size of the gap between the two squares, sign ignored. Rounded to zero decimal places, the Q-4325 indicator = 19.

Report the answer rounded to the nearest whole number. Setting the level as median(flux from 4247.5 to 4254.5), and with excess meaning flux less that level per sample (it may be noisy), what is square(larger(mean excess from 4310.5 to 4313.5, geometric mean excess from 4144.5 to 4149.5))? 16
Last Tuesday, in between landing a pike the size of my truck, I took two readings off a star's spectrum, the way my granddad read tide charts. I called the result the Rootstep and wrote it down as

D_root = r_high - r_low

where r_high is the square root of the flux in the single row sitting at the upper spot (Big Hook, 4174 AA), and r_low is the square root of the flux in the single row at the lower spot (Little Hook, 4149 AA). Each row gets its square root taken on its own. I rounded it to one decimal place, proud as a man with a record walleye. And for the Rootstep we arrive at -0.9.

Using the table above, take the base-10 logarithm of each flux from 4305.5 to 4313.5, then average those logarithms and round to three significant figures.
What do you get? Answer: 1.54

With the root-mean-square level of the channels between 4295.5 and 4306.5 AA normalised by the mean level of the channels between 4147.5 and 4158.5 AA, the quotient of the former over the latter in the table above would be 1.02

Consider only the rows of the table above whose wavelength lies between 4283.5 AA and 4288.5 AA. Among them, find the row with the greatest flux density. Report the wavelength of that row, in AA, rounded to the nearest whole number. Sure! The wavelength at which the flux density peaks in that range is 4286 AA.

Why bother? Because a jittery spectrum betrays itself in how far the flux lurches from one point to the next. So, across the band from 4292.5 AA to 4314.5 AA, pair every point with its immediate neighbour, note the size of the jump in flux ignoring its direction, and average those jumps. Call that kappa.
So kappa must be 4.6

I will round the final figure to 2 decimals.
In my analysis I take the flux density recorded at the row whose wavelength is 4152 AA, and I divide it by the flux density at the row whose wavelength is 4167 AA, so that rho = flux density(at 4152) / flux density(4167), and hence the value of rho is 0.96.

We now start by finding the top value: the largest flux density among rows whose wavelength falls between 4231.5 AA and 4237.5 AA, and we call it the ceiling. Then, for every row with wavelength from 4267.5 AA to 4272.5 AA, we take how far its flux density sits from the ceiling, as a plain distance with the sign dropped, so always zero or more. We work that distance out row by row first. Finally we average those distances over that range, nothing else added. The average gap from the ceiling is 7.8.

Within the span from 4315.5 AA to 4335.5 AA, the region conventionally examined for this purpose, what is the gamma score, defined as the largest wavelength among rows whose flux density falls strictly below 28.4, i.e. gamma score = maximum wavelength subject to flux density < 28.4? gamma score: 4334 AA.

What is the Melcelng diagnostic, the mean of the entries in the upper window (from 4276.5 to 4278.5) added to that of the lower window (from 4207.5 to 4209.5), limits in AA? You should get 44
